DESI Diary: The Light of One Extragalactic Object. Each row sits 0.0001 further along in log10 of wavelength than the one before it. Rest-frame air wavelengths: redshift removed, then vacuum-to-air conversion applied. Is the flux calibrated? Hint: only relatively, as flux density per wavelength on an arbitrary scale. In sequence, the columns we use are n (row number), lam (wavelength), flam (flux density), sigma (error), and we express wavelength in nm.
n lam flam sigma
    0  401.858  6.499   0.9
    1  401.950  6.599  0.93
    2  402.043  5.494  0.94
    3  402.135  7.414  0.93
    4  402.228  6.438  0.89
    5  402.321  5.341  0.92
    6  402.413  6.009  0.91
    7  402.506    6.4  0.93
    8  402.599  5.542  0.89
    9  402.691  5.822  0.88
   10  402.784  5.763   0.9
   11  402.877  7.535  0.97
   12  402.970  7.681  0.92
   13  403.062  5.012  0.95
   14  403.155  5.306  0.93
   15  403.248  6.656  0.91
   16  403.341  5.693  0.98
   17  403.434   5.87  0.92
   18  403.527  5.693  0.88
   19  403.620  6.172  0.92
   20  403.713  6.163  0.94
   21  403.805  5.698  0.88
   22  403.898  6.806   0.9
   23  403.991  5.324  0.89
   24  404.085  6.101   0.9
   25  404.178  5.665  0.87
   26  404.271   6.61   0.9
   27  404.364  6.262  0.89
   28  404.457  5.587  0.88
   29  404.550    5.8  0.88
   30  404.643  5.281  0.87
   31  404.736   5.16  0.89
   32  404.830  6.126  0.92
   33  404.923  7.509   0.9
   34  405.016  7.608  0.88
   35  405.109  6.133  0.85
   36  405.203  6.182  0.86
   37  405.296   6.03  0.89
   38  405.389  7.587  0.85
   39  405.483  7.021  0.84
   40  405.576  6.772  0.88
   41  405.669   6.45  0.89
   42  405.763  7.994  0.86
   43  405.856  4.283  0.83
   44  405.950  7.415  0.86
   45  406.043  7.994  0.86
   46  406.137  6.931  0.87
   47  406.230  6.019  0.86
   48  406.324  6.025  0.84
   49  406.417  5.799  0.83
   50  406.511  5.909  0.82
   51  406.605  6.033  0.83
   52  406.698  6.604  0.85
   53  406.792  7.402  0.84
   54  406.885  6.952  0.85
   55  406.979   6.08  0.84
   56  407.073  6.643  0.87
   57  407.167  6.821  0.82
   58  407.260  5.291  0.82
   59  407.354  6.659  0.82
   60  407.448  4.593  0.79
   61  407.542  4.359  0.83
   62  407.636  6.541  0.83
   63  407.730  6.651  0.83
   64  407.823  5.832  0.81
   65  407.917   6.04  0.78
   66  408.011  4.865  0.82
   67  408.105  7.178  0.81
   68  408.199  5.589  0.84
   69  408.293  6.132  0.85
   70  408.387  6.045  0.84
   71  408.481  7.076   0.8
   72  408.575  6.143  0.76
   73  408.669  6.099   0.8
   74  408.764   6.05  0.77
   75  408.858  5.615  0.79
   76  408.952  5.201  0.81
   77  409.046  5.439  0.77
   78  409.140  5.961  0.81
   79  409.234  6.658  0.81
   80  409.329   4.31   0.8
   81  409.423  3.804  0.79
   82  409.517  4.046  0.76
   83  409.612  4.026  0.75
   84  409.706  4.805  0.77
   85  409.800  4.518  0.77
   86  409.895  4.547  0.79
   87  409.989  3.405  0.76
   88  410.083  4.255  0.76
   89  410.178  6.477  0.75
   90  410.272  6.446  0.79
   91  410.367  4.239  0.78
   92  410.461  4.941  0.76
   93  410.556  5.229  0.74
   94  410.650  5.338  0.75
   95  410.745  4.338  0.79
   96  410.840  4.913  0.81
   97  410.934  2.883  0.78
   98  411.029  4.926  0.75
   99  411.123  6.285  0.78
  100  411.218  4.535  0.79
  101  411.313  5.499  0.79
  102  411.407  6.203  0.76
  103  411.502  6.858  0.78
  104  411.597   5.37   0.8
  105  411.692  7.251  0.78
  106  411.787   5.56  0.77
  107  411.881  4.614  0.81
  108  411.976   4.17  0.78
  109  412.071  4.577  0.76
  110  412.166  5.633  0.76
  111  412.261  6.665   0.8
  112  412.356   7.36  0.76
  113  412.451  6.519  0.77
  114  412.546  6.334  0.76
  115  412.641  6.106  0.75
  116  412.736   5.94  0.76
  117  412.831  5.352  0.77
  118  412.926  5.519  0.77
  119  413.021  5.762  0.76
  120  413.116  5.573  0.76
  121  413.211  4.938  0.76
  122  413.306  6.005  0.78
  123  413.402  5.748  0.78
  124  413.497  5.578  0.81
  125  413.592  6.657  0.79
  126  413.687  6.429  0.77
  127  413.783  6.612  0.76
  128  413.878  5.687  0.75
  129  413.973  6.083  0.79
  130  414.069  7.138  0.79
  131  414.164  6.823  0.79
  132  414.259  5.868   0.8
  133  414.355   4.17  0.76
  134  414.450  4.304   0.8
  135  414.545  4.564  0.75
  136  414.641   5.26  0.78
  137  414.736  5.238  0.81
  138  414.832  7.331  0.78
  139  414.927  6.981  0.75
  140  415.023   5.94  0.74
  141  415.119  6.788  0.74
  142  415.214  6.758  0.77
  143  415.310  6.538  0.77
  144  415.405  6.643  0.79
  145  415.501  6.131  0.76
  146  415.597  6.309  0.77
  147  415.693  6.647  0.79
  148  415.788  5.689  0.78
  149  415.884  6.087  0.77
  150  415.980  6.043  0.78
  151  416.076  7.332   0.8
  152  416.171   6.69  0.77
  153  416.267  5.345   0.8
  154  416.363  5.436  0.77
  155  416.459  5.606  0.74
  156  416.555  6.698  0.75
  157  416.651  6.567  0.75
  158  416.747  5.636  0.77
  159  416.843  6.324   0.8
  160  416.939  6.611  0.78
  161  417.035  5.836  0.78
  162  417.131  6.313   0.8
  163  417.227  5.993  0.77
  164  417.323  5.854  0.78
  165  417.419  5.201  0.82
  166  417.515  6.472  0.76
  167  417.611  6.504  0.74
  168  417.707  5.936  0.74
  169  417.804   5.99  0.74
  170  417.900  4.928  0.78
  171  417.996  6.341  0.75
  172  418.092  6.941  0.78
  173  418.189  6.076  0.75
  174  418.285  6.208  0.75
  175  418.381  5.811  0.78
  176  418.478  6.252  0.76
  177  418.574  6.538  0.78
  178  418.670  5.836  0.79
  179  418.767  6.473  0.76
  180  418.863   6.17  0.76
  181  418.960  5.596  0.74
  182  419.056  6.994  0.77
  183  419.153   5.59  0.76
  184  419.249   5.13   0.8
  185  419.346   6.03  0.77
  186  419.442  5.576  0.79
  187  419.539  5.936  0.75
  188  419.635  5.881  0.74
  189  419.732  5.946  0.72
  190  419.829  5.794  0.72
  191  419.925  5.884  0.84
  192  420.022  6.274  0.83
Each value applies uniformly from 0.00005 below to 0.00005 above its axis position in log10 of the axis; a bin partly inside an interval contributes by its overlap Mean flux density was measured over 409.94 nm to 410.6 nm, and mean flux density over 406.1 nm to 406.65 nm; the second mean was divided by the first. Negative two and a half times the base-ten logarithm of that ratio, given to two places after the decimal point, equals -0.22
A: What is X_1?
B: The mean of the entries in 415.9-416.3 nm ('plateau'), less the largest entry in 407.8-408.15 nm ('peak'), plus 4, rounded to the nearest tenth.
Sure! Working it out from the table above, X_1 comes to 3.2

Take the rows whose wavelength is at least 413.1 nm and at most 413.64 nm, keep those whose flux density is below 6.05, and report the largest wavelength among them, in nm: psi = 413.497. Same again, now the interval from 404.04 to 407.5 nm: 407.448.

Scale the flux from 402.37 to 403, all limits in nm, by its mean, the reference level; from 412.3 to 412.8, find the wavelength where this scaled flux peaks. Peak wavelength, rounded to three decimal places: 412.356 nm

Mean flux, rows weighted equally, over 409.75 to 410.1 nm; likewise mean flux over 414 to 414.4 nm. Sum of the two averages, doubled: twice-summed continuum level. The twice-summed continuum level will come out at 20.4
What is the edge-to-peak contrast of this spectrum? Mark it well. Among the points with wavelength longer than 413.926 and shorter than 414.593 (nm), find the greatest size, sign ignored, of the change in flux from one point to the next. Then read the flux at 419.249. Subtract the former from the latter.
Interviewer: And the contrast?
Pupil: 3.4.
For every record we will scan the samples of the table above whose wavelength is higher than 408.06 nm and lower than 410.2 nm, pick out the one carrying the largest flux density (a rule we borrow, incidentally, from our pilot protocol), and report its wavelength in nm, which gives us 408.105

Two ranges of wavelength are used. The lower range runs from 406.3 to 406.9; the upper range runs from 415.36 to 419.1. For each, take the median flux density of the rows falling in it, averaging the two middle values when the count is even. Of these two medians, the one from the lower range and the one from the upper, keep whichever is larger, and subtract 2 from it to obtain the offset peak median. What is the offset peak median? 4.17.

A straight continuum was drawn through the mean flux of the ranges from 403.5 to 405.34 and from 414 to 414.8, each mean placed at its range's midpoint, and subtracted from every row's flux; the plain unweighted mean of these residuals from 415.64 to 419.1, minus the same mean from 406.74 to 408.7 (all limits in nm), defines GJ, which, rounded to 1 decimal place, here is 0.6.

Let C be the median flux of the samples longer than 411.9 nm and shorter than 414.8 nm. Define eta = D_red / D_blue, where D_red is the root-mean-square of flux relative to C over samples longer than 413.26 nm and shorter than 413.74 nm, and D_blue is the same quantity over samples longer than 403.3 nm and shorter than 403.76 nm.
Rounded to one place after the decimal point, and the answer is 1.9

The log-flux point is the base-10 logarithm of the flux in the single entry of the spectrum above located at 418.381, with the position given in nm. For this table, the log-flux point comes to 0.76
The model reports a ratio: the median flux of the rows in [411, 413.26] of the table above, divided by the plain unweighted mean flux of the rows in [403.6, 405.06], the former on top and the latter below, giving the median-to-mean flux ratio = 0.9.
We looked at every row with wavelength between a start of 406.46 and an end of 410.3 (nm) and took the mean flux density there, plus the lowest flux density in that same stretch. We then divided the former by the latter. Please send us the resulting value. 1.67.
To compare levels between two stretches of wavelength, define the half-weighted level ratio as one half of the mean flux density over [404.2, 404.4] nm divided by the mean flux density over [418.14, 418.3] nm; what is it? 0.52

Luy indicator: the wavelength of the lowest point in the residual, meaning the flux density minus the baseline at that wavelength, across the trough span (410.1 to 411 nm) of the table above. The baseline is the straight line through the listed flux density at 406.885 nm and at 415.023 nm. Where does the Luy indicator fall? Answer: 410.934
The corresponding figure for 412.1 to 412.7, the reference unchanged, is 412.166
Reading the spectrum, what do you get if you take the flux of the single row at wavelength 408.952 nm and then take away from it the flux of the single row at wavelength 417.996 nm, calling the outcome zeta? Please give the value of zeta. -1.1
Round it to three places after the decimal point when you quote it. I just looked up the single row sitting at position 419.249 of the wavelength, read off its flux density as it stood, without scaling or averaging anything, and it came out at 5.130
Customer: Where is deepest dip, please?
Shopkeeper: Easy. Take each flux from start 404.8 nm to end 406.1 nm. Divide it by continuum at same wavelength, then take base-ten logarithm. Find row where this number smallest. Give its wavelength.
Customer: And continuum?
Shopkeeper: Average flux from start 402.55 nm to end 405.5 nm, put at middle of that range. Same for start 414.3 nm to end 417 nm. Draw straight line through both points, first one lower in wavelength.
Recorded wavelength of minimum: 405.856 nm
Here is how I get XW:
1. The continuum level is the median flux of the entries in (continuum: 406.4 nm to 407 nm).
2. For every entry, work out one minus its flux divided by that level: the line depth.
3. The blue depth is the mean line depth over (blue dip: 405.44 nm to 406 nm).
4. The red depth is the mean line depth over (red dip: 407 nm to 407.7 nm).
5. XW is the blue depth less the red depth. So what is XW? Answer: -0.13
